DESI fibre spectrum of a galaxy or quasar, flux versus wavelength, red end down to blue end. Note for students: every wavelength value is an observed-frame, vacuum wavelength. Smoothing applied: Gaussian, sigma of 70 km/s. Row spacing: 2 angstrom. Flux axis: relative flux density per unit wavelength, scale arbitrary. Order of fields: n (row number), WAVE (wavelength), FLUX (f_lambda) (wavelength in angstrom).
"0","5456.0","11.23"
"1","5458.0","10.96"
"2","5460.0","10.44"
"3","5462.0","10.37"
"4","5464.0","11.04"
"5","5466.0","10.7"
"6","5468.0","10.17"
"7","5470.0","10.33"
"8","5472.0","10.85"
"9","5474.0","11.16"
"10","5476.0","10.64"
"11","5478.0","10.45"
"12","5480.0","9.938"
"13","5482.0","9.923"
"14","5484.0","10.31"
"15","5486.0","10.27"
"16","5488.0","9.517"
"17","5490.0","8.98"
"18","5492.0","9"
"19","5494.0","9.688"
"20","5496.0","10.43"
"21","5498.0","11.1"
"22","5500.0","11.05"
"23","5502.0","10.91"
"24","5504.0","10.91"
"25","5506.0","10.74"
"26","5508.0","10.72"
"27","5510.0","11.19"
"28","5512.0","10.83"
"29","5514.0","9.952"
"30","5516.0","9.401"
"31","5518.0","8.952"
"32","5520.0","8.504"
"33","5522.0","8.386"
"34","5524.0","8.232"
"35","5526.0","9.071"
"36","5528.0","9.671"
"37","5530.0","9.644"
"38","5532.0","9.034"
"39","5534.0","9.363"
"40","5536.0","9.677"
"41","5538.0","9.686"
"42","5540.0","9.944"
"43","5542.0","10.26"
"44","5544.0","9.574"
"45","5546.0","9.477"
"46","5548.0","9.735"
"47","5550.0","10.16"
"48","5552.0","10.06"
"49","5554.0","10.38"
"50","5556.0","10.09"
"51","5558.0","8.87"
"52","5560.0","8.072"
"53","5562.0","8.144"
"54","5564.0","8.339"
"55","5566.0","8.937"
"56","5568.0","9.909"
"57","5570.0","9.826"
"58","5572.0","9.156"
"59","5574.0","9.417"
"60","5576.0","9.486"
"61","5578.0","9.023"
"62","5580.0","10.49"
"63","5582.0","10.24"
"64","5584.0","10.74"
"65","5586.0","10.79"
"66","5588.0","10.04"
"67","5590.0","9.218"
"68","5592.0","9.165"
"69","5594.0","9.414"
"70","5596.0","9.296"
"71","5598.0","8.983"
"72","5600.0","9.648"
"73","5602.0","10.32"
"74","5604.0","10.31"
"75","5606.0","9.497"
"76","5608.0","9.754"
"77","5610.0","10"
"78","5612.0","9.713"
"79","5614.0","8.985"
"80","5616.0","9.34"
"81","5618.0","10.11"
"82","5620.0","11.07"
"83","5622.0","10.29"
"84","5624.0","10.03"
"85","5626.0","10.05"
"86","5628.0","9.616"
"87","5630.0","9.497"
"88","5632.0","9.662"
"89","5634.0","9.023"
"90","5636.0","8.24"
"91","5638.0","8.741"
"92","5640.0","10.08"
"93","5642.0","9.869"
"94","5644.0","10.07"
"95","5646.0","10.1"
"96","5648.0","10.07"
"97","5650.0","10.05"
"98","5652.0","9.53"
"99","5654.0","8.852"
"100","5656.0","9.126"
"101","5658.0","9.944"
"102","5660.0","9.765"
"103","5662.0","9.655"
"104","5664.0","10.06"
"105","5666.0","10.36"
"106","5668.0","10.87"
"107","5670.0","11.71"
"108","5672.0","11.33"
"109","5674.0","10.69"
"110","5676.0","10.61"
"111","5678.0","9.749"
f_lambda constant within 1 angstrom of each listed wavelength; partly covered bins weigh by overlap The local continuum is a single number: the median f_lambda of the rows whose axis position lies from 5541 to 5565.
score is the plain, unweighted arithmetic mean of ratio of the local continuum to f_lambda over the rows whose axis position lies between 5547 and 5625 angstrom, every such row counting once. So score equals 1.00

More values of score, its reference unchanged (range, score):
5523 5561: 1.02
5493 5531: 0.98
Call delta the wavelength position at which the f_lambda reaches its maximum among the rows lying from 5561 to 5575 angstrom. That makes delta 5568.0 angstrom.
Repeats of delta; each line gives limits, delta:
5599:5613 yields 5602.0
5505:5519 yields 5510.0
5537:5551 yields 5542.0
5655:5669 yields 5668.0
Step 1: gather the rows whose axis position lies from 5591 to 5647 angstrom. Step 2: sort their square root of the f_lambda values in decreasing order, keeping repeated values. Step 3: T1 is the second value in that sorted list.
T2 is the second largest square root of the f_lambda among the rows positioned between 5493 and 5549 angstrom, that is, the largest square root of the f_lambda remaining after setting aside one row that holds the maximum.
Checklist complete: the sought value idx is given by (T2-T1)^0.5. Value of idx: 0.35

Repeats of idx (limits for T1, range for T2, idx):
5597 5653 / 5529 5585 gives 0.16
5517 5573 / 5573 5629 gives 0.29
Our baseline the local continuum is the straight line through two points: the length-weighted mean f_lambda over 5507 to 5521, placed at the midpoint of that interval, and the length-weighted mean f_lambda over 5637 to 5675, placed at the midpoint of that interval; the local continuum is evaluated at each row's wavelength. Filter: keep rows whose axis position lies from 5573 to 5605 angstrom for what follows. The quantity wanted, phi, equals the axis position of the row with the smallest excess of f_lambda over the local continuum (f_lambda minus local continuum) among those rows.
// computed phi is 5598.0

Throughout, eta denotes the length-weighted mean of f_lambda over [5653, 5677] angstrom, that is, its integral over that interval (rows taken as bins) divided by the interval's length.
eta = 10.2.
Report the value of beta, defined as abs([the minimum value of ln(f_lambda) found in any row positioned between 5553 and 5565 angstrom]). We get 2.09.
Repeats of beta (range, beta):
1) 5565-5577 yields 2.19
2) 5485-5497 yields 2.19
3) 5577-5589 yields 2.20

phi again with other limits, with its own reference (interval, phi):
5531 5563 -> 5560.0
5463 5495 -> 5490.0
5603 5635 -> 5614.0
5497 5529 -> 5524.0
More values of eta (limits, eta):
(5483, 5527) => 9.9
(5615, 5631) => 10.0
